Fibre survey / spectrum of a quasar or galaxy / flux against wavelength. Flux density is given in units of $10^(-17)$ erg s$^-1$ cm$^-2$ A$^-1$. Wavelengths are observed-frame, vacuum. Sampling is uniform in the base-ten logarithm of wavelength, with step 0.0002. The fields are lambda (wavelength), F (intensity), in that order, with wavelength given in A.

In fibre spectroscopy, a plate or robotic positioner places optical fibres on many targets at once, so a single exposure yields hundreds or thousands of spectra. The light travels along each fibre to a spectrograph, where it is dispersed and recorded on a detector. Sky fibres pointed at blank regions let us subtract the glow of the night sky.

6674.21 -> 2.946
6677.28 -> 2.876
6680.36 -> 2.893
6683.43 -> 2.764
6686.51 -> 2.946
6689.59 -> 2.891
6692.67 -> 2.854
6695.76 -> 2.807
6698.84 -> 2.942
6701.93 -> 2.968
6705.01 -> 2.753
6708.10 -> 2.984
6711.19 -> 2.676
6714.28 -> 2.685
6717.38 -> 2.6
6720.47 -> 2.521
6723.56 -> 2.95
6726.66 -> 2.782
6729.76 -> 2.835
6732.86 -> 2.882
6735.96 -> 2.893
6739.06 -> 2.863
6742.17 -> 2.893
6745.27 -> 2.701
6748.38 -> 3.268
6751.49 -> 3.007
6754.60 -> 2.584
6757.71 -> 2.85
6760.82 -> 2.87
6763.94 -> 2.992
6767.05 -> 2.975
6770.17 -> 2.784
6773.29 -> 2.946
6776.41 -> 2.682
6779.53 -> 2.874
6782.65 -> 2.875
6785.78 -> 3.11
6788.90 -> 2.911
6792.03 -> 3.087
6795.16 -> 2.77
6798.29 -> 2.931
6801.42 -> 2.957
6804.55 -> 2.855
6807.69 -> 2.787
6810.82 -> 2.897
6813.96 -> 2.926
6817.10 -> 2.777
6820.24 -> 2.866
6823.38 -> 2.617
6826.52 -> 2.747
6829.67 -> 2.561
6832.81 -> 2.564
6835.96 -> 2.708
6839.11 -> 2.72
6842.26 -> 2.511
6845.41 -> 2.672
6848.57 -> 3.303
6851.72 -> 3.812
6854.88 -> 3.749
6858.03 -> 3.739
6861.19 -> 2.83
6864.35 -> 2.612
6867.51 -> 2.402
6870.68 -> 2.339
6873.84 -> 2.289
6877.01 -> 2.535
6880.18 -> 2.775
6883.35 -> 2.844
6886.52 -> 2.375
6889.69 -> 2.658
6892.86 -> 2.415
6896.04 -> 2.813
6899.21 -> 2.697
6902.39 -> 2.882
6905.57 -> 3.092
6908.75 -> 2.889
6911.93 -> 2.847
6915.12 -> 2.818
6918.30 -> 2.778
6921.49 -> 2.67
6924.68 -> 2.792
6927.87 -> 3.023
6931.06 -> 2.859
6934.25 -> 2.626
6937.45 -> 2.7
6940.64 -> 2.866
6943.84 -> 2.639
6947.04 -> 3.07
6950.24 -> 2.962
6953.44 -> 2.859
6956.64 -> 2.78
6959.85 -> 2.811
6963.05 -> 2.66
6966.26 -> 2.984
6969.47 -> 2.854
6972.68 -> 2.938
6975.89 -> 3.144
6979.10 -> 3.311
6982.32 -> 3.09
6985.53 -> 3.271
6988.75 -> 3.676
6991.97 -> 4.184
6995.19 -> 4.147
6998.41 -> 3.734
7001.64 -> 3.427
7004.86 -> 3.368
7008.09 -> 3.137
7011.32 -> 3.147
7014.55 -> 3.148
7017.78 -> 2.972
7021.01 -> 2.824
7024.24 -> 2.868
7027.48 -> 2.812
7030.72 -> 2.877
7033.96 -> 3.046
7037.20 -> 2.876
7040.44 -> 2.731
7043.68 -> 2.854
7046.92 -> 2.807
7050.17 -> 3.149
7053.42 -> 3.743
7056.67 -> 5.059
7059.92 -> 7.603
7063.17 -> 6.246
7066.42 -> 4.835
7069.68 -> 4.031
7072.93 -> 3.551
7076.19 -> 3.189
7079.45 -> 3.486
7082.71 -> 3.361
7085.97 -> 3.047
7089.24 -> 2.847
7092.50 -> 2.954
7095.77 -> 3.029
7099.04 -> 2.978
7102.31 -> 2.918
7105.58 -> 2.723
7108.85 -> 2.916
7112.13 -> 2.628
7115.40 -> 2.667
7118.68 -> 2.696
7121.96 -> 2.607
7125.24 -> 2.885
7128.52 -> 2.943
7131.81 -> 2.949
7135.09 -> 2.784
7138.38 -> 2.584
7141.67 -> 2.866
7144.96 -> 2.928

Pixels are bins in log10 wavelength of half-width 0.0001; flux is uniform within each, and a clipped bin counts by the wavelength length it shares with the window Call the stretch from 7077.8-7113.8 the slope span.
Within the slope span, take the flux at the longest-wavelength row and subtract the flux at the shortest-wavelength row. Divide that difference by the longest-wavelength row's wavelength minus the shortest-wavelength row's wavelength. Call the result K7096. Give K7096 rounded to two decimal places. -0.03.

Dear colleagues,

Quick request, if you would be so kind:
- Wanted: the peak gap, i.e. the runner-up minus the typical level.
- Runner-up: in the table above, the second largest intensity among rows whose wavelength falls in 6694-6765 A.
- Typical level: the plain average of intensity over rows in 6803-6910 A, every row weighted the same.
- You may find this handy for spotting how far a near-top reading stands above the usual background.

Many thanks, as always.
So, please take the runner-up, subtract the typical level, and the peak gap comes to 0.21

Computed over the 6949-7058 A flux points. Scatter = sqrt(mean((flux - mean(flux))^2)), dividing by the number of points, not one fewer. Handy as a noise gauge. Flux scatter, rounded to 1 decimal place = 0.5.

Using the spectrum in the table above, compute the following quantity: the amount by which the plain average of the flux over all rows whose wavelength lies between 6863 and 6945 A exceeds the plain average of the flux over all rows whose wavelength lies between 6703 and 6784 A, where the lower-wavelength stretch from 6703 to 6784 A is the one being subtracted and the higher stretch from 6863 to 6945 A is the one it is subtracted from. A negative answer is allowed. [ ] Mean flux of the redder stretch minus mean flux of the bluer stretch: -0.13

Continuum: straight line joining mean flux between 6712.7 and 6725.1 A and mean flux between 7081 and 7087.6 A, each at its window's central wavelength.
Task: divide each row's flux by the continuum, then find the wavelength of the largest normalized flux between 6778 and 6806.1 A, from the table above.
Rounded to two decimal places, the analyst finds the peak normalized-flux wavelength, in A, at 6785.78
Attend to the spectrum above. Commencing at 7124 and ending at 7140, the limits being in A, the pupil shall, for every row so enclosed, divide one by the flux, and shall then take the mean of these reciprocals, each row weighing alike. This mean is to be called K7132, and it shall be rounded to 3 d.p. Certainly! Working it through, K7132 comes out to 0.354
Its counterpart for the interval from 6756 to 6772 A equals 0.346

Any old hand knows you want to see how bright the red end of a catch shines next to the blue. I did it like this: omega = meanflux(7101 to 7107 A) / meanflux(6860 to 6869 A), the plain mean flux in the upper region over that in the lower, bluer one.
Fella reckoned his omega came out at 1.08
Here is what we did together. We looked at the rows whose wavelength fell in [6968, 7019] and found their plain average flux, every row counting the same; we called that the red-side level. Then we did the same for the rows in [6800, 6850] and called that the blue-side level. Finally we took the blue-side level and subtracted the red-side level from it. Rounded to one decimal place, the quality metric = -0.6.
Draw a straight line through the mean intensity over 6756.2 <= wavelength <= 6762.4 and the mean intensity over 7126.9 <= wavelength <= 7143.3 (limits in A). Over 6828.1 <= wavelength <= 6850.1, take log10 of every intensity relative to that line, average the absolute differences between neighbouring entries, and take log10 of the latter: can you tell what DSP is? -1.52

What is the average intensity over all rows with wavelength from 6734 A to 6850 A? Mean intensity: 2.8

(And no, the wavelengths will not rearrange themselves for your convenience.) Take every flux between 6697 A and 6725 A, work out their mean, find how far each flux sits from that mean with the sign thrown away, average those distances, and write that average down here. 0.16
